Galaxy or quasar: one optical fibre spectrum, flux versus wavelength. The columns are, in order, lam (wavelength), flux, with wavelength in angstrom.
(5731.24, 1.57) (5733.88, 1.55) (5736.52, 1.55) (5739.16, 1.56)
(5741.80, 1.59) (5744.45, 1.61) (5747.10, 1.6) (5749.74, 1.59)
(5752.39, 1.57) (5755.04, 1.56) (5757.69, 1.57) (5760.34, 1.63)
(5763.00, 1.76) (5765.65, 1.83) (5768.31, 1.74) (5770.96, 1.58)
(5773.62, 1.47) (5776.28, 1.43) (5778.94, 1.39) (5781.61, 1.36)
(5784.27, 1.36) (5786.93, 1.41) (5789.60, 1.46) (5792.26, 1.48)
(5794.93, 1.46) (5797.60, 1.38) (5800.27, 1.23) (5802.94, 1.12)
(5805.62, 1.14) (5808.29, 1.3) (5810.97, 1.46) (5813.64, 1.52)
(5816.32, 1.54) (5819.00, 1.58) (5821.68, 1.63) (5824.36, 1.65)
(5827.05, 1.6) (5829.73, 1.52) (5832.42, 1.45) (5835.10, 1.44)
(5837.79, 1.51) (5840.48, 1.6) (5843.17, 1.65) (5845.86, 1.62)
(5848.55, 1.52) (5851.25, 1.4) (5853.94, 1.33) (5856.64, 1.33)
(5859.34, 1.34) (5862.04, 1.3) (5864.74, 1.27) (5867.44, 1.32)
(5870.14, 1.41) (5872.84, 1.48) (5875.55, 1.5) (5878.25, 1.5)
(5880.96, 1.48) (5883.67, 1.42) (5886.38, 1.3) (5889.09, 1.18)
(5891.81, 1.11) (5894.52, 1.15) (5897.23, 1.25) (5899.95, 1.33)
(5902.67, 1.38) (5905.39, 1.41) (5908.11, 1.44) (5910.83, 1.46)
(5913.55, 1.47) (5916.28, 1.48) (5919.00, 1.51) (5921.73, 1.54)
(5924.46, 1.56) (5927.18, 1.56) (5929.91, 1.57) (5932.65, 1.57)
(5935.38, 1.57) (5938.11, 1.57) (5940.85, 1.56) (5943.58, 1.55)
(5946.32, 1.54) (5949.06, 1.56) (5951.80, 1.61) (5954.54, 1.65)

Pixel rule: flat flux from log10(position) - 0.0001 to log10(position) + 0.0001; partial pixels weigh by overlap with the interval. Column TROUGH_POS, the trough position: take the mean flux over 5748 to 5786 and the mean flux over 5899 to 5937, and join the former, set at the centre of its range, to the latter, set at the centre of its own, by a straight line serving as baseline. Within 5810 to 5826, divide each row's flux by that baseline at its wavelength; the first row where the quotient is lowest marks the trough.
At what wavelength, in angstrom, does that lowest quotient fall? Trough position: 5810.97 angstrom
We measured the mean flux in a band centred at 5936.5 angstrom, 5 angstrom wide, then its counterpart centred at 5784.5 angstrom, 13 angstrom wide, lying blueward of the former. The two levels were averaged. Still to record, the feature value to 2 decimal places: 1.48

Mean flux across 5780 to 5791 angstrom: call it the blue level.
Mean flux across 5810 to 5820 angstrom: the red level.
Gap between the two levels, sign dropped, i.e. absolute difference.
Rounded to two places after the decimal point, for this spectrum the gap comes 0.13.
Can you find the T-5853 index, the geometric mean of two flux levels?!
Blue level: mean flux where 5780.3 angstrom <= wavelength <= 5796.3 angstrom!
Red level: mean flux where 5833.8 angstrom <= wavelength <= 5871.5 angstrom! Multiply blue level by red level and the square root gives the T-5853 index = 1.427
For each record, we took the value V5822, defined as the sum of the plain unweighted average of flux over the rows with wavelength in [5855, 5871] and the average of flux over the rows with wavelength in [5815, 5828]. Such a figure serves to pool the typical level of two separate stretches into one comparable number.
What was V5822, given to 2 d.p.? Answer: 2.93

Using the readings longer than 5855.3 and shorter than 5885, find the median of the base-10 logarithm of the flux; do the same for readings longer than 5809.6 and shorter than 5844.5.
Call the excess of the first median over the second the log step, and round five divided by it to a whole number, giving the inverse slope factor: -131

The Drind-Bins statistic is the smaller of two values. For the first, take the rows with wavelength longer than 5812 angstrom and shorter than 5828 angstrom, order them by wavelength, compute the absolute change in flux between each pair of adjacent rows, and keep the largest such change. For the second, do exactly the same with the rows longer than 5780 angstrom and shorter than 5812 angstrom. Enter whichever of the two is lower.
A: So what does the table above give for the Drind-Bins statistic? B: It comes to 0.050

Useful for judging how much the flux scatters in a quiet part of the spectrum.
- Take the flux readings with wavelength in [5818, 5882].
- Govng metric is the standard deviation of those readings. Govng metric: 0.12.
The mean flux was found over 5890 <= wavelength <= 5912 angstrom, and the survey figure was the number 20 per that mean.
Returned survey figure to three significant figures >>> 15.2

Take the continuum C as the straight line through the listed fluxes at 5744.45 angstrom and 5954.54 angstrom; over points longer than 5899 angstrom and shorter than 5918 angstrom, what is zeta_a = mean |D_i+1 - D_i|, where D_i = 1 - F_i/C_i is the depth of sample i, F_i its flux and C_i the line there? 0.015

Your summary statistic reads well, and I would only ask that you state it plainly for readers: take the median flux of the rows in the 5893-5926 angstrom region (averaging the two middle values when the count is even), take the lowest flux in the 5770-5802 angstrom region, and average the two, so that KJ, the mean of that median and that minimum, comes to 1.340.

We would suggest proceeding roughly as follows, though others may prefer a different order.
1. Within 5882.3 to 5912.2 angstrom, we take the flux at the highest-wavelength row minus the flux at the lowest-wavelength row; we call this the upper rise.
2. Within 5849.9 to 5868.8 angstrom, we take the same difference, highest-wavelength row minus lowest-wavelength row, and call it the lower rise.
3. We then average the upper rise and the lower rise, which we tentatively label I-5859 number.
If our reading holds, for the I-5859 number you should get -0.020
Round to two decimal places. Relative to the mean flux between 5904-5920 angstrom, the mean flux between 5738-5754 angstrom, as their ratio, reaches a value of 1.09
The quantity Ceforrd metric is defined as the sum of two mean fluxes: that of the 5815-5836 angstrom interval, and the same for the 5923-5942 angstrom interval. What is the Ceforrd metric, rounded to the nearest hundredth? 3.12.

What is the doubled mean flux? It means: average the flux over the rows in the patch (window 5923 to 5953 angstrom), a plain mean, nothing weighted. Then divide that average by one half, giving 3.13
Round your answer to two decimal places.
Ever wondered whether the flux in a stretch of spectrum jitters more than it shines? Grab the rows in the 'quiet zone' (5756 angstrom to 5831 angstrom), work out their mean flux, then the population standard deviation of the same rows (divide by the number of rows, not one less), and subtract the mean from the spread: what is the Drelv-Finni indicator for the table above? -1.32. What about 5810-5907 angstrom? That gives -1.29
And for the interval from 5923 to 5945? -1.56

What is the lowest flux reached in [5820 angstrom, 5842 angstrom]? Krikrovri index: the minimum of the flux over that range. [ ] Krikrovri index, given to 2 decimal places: 1.44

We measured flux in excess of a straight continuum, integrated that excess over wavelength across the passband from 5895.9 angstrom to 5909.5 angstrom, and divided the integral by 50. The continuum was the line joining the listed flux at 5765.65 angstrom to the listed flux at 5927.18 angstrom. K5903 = -0.06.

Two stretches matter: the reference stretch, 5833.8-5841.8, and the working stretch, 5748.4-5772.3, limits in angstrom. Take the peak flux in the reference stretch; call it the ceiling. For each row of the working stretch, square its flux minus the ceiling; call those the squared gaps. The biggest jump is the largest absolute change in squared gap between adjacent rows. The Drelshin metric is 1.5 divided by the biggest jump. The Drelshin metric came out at 45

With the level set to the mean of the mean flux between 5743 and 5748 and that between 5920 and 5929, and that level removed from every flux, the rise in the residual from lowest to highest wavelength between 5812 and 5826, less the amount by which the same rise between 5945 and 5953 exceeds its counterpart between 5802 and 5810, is 0.24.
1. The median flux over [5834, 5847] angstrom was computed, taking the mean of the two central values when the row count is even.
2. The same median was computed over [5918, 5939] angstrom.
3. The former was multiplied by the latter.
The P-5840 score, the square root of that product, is 1.58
